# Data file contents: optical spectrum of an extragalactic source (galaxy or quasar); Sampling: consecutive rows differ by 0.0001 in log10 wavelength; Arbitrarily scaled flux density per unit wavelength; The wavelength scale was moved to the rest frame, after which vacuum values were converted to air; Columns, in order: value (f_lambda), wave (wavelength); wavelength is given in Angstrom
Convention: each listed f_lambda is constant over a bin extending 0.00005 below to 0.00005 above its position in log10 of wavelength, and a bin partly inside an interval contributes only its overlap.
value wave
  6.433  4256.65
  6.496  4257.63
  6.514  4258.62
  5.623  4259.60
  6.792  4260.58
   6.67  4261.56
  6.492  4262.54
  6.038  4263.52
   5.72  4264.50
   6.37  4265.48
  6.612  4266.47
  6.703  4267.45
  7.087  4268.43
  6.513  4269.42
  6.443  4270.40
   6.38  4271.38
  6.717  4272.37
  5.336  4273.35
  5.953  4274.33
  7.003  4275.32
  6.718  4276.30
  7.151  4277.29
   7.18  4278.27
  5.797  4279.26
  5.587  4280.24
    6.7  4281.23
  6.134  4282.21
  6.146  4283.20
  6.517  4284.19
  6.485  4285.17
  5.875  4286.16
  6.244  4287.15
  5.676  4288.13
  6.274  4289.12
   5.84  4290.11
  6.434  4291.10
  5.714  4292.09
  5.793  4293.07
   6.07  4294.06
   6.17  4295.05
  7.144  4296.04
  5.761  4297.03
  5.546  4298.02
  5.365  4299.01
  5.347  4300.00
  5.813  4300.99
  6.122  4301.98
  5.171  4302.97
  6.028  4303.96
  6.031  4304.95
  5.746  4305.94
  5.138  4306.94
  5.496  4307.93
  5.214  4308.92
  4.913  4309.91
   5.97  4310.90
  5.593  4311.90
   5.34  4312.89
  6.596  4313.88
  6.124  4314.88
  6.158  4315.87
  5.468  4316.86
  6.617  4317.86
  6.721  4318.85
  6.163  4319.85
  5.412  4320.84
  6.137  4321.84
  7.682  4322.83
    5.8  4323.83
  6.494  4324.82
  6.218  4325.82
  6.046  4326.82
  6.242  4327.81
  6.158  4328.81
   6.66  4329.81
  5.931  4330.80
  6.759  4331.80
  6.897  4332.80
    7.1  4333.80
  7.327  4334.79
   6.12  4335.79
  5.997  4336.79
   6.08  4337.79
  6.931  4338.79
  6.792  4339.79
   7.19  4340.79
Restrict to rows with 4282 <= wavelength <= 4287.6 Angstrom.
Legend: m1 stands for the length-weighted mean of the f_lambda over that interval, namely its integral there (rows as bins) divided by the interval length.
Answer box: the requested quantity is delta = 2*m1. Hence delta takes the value 12.46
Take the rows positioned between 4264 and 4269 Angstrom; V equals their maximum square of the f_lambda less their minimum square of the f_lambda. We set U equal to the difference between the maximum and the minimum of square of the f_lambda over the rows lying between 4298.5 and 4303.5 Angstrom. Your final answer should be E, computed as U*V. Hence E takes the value 188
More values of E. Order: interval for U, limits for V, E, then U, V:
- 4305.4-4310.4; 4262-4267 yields 98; 9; 11.0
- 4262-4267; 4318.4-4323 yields 327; 11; 29.7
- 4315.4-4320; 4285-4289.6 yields 150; 15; 9.8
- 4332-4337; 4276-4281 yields 360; 18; 20.3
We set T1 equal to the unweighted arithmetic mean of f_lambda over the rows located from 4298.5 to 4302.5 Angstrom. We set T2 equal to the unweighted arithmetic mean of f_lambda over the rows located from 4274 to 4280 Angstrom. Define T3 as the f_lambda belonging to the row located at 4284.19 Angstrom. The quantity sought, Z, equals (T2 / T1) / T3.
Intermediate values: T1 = 5.66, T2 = 6.6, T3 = 6.517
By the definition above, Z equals 0.18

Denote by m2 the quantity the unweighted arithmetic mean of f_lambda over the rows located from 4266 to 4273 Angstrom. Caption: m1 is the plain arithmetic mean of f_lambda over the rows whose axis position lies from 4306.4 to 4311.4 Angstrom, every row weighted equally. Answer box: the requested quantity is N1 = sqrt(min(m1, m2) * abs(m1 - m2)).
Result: 2.6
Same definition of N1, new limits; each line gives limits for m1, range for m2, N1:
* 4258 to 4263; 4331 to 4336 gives 1.6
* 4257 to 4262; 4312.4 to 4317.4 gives 1.7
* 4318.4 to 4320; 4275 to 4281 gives 0.9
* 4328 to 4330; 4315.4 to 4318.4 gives 1.4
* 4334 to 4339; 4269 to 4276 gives 1.0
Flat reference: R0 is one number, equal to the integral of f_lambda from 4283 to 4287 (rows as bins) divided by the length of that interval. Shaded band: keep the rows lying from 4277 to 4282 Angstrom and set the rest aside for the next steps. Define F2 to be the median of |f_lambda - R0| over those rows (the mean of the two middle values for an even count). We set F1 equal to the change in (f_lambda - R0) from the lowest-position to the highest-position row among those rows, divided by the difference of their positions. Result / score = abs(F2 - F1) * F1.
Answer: -0.090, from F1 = -0.11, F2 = 0.67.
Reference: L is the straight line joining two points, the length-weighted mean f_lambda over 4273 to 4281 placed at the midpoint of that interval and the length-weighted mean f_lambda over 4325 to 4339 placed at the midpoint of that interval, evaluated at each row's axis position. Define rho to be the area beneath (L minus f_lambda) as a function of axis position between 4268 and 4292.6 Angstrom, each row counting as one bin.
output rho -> 2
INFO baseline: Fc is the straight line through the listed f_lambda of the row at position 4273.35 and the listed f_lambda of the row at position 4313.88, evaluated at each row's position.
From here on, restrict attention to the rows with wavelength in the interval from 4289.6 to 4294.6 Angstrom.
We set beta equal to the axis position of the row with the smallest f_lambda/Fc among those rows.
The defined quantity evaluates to 4292.09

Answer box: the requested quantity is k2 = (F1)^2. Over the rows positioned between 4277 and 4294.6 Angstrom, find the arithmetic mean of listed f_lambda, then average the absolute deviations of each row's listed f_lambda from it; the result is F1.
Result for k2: 0.141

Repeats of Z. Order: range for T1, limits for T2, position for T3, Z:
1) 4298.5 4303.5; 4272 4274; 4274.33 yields 0.18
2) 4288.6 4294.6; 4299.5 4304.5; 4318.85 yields 0.14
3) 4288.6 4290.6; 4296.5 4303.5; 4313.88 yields 0.14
